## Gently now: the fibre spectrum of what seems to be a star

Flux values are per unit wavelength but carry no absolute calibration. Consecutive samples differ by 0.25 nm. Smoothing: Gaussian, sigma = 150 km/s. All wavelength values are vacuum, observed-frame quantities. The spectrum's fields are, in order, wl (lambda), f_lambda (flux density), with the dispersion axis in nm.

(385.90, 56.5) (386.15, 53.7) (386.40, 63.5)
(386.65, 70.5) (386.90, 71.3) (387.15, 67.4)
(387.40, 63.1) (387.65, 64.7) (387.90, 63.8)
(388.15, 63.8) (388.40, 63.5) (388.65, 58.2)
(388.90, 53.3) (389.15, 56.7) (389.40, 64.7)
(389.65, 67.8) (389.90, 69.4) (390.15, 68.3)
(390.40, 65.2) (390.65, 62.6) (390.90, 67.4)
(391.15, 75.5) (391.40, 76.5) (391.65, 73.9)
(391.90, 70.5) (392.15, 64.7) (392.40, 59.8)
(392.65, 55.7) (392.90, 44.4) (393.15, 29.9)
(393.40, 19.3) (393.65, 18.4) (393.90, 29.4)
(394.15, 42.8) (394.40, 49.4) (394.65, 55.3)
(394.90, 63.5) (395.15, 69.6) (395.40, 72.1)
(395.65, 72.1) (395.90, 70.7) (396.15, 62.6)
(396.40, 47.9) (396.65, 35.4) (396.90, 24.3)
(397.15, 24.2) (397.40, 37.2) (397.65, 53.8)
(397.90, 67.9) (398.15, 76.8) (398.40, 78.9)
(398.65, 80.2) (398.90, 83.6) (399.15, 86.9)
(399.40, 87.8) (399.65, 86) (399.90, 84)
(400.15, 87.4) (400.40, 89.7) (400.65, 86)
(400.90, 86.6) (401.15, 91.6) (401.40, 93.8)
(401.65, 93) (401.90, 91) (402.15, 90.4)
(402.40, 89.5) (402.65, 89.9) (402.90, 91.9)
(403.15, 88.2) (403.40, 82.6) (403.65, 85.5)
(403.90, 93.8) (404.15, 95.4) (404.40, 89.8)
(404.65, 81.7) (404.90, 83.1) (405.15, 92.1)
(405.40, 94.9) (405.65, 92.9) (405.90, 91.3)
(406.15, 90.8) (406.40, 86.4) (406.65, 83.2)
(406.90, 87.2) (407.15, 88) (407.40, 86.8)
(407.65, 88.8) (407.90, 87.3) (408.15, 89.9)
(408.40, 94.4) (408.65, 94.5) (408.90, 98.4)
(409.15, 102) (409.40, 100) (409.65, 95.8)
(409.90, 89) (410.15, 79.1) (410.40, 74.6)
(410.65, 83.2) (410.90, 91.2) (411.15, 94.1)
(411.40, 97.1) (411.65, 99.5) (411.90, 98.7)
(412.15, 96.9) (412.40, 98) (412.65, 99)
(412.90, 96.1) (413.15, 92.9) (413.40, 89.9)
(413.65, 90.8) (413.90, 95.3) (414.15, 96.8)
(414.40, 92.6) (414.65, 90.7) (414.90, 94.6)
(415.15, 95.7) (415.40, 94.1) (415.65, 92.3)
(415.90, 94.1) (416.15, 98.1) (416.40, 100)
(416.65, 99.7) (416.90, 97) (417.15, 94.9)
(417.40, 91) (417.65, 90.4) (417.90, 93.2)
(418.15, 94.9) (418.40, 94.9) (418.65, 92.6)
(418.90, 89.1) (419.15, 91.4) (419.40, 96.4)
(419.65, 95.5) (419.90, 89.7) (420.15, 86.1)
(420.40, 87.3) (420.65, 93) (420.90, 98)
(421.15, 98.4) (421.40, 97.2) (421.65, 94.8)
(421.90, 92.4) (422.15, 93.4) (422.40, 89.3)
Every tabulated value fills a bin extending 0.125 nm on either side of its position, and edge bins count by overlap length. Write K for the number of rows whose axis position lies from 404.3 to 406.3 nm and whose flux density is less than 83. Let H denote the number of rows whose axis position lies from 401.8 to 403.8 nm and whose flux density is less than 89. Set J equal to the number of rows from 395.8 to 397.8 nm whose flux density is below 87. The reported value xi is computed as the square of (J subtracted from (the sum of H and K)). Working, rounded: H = 3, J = 8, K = 1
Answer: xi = 16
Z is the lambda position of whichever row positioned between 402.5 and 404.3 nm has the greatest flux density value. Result 404.15 nm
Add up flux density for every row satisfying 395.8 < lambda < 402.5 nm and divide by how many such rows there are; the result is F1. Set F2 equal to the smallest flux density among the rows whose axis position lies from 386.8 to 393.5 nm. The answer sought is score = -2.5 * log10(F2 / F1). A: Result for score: 1.5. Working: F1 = 74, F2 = 19.3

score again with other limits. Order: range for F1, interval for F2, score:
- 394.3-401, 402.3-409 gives -0.2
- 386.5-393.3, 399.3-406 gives -0.3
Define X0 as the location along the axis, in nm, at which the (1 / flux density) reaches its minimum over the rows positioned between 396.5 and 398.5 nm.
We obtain 398.40 nm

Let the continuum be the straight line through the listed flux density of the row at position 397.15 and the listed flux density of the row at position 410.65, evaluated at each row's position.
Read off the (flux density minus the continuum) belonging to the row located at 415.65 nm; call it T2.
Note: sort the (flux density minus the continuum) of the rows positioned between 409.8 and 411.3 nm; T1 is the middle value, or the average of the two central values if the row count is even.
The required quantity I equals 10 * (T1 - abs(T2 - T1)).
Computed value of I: -128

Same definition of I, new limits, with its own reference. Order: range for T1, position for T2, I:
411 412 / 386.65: -715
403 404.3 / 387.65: -65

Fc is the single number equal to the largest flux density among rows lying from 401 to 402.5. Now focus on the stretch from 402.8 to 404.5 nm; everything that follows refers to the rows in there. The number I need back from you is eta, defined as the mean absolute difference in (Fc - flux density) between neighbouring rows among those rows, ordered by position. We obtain 4.6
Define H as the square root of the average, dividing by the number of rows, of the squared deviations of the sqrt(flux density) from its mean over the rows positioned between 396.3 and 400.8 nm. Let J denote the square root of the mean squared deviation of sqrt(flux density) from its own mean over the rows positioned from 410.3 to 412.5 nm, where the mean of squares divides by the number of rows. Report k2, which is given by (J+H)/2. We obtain 0.996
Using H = 1.57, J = 0.4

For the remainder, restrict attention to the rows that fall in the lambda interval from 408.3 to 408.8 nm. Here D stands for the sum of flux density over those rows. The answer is 189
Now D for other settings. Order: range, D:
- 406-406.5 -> 177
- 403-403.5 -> 171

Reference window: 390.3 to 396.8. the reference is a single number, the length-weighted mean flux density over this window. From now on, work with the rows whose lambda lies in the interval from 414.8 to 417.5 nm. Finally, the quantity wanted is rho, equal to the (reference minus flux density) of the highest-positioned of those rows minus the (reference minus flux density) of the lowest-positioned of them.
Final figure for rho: 4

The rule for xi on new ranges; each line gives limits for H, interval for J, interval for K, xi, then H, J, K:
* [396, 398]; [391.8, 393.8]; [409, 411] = 4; 8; 8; 2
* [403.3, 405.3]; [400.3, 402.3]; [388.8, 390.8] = 100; 4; 2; 8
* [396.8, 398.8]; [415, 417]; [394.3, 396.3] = 256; 8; 0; 8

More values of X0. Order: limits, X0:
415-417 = 416.40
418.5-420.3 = 419.40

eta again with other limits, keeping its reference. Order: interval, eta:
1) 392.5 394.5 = 9.8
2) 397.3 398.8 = 8.6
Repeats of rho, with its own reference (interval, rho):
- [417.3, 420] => 1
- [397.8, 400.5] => -22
